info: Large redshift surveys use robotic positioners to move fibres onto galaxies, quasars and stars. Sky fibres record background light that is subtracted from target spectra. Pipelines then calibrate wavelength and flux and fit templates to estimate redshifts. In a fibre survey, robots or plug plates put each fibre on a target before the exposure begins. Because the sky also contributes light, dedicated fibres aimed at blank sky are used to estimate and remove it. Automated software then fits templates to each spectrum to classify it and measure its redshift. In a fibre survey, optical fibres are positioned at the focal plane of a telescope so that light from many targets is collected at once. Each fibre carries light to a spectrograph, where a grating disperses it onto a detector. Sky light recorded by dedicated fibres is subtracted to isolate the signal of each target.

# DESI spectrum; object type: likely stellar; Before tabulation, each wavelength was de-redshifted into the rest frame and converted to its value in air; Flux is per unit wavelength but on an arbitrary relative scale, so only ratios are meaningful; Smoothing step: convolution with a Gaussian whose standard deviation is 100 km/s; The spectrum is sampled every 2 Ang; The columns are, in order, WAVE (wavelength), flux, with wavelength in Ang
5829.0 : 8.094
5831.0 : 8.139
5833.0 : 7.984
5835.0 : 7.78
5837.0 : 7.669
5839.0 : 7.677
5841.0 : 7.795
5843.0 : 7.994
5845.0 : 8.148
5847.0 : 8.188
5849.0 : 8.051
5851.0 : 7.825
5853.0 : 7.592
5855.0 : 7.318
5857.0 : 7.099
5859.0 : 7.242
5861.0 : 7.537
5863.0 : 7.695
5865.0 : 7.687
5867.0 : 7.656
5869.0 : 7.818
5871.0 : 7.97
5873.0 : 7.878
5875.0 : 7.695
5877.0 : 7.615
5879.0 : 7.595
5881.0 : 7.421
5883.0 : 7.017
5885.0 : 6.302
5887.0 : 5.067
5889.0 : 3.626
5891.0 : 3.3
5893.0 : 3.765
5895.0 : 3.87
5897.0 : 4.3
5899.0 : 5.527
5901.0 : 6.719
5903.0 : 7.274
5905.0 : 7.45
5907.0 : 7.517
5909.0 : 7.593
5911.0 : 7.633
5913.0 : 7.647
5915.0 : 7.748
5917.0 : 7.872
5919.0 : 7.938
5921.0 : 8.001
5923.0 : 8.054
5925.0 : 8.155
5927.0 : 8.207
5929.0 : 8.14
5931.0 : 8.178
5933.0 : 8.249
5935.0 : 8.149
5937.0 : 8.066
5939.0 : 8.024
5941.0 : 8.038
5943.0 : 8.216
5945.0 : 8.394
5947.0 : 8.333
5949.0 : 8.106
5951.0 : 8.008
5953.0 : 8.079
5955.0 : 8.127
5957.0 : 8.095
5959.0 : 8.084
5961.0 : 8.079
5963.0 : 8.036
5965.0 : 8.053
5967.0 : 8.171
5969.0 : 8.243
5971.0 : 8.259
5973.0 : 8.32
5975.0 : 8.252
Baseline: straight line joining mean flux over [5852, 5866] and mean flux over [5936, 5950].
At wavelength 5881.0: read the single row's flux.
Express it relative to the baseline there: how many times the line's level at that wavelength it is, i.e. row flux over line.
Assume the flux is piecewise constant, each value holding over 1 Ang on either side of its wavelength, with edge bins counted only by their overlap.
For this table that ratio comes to 0.97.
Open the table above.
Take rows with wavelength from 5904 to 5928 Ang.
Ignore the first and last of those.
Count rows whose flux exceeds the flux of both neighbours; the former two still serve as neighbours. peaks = 0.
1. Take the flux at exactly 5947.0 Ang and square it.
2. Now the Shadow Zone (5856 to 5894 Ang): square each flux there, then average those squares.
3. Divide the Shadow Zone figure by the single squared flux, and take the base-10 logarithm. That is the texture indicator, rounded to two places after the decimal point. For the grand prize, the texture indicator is -0.16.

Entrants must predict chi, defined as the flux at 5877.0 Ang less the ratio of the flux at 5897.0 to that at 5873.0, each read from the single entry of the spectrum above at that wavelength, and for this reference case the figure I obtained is 7.07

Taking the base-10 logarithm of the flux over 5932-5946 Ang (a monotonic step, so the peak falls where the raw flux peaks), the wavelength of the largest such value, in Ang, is 5945.0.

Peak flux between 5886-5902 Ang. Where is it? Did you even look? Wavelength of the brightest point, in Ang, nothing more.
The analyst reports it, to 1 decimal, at 5901.0 Ang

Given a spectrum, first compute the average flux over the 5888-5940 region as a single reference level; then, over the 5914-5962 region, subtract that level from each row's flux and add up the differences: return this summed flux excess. 27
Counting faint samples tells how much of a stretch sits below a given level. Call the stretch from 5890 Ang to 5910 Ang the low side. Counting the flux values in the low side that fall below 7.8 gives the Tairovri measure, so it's 10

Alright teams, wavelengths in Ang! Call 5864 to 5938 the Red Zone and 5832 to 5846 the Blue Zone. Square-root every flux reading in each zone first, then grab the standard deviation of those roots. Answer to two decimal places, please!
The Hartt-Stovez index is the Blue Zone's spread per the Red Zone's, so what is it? 0.10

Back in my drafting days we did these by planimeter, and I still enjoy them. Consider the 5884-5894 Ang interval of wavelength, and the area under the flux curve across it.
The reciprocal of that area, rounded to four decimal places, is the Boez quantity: 0.0227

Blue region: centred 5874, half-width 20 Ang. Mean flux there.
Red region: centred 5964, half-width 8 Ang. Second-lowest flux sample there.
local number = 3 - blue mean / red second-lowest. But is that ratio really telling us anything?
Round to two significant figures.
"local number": 2.2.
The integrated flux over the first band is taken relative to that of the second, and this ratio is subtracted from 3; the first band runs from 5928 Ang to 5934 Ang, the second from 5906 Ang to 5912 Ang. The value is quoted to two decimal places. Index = 1.92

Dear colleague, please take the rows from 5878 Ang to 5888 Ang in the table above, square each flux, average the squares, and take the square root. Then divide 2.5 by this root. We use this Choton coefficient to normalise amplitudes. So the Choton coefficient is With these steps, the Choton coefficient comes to 0.371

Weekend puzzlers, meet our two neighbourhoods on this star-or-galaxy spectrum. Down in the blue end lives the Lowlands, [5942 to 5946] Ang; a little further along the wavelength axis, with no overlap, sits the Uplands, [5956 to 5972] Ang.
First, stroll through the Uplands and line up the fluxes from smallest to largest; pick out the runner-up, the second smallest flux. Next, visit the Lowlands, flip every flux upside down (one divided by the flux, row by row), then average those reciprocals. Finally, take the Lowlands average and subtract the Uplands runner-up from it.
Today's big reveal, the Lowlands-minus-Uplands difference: -7.93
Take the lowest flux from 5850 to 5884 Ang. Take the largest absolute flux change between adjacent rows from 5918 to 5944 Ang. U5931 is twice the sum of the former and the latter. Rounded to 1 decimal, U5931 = 14.4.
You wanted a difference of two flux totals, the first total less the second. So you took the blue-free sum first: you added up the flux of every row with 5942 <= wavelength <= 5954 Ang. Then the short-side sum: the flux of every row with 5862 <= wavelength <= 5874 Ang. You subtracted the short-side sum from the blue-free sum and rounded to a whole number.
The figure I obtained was 2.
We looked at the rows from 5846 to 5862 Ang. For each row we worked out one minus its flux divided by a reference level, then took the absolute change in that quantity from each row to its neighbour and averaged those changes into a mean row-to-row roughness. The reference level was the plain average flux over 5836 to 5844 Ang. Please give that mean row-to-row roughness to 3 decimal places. 0.028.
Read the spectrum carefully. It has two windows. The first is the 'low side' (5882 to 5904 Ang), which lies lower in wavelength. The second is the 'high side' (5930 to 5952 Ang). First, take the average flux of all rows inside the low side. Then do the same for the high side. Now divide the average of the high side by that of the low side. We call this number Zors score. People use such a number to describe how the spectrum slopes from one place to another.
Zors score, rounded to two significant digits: 1.6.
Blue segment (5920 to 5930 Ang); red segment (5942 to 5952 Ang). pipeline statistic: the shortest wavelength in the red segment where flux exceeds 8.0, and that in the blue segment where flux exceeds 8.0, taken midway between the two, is 5932 Ang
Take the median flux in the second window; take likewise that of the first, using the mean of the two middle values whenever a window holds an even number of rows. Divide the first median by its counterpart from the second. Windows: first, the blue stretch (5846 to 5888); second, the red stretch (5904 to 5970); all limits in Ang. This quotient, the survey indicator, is 0.943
